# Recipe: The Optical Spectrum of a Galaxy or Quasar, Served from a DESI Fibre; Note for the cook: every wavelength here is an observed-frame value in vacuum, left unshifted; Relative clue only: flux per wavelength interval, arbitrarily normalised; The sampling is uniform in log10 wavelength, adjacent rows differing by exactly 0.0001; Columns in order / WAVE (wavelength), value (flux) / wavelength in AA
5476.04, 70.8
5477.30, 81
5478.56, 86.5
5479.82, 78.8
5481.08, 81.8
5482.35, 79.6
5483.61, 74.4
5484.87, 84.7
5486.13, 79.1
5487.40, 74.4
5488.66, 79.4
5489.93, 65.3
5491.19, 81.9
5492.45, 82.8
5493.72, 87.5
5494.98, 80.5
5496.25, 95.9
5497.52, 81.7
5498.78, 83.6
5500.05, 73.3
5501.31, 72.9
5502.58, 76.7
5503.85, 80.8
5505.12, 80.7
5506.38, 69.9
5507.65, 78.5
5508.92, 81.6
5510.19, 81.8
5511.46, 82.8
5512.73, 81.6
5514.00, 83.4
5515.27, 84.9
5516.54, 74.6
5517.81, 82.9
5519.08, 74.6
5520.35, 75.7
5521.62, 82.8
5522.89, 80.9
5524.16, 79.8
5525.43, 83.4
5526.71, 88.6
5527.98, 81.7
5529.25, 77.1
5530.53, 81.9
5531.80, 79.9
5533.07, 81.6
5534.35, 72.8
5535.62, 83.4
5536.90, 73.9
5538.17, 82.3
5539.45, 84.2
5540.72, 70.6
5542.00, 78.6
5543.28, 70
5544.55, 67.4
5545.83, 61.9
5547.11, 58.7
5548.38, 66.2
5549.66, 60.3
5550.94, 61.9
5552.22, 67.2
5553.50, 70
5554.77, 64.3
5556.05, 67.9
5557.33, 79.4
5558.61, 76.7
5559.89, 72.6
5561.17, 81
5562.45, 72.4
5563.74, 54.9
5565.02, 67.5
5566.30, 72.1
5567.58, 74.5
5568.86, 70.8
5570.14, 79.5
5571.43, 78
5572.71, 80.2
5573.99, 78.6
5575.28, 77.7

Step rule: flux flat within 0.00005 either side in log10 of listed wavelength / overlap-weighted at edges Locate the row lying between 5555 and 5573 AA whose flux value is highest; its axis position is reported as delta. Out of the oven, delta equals 5561.17 AA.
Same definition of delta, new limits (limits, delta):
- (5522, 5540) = 5526.71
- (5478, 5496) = 5493.72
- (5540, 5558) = 5557.33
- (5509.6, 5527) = 5526.71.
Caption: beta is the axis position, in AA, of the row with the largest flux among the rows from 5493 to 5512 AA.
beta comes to 5496.25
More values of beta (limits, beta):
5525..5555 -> 5526.71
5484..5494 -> 5493.72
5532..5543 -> 5539.45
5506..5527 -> 5526.71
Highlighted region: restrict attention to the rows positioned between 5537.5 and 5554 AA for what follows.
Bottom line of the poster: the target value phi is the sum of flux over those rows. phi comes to 899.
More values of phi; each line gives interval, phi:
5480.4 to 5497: 1047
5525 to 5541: 1041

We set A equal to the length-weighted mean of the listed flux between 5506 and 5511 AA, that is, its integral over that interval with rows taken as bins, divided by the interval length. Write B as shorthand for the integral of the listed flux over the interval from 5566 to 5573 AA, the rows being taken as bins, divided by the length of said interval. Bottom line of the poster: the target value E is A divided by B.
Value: 1.034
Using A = 78.4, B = 76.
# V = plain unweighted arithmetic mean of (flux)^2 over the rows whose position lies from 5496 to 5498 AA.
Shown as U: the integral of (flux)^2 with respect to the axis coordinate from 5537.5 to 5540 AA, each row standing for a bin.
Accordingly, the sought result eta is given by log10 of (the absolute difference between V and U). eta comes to 3.97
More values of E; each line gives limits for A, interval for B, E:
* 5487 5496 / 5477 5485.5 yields 0.984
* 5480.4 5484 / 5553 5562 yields 1.076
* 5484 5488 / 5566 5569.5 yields 1.090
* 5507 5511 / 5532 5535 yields 1.037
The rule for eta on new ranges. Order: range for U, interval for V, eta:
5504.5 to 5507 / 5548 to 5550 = 4.01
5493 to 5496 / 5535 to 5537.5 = 4.20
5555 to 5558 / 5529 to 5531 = 3.98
